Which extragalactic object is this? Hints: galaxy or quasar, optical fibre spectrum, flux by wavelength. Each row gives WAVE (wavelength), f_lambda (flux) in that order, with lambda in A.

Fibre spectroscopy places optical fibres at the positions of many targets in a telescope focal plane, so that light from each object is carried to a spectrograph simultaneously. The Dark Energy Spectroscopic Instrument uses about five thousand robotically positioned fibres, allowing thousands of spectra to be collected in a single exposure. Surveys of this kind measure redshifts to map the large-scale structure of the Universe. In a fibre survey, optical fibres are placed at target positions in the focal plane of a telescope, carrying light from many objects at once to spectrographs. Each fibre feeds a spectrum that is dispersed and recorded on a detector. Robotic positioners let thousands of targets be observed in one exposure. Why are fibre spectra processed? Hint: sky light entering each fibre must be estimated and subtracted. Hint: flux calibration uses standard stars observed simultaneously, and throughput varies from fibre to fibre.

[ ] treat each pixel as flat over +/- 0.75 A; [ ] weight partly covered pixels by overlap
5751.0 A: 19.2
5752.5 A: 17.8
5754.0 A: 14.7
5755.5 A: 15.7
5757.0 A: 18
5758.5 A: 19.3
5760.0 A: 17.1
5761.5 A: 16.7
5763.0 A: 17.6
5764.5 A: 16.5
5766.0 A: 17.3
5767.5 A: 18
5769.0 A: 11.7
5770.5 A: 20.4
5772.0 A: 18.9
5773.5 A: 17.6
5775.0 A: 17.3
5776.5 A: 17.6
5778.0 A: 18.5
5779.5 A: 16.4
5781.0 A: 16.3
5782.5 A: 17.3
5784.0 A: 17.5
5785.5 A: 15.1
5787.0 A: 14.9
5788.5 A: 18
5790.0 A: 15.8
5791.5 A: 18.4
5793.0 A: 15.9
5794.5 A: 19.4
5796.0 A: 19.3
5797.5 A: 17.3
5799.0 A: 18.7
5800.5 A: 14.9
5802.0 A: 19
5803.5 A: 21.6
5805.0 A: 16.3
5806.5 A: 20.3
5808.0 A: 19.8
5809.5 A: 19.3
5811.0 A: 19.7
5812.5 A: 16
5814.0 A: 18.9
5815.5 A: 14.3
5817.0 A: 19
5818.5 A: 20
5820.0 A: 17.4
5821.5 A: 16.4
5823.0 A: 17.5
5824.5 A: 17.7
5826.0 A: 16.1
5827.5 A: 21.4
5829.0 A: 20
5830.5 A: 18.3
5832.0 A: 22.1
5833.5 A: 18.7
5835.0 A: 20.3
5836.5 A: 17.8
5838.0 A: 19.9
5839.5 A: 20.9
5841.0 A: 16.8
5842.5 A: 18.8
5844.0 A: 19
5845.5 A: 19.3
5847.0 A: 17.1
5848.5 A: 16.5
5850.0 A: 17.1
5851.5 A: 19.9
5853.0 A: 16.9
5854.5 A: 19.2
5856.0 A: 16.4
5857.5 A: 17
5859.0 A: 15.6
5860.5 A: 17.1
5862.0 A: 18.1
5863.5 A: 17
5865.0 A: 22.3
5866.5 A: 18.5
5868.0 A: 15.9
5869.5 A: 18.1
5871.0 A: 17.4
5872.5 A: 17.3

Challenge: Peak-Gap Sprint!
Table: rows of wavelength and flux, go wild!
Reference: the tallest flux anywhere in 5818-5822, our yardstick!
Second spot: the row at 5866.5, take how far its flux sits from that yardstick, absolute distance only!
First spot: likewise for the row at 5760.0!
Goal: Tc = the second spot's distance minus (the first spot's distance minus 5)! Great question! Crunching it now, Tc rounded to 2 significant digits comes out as 3.6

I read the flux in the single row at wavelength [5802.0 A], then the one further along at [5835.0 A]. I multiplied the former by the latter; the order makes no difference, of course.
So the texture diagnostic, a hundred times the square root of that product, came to 1964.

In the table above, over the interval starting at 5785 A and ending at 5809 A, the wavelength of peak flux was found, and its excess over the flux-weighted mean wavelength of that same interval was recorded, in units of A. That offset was 6.3 A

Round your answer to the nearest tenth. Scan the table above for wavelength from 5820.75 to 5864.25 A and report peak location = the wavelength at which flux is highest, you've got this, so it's 5832.0 A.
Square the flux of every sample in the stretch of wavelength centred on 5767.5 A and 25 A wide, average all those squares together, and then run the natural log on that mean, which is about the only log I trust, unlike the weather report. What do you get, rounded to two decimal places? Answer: 5.72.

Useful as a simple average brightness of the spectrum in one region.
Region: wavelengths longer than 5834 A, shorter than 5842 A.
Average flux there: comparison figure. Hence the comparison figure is 19.1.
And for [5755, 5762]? 17.4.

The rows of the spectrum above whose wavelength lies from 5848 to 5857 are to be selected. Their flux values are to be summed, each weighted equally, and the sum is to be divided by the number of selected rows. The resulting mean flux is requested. 17.7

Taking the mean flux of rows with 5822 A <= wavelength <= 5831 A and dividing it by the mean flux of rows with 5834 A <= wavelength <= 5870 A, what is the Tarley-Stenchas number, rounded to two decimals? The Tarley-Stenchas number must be 1.02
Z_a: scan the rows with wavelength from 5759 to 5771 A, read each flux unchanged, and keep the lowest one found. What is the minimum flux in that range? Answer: 11.7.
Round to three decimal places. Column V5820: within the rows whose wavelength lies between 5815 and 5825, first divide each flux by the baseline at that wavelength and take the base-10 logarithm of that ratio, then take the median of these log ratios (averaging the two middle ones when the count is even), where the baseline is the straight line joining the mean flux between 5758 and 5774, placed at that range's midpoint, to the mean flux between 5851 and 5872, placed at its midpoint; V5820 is -0.003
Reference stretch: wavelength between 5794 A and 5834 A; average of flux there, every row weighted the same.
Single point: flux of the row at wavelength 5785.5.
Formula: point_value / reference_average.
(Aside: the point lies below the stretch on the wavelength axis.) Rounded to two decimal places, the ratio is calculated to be 0.82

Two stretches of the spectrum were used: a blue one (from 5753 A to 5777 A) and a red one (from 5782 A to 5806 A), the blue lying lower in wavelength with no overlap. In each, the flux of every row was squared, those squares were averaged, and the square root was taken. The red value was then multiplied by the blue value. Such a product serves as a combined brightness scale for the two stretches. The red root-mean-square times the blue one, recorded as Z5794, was 303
